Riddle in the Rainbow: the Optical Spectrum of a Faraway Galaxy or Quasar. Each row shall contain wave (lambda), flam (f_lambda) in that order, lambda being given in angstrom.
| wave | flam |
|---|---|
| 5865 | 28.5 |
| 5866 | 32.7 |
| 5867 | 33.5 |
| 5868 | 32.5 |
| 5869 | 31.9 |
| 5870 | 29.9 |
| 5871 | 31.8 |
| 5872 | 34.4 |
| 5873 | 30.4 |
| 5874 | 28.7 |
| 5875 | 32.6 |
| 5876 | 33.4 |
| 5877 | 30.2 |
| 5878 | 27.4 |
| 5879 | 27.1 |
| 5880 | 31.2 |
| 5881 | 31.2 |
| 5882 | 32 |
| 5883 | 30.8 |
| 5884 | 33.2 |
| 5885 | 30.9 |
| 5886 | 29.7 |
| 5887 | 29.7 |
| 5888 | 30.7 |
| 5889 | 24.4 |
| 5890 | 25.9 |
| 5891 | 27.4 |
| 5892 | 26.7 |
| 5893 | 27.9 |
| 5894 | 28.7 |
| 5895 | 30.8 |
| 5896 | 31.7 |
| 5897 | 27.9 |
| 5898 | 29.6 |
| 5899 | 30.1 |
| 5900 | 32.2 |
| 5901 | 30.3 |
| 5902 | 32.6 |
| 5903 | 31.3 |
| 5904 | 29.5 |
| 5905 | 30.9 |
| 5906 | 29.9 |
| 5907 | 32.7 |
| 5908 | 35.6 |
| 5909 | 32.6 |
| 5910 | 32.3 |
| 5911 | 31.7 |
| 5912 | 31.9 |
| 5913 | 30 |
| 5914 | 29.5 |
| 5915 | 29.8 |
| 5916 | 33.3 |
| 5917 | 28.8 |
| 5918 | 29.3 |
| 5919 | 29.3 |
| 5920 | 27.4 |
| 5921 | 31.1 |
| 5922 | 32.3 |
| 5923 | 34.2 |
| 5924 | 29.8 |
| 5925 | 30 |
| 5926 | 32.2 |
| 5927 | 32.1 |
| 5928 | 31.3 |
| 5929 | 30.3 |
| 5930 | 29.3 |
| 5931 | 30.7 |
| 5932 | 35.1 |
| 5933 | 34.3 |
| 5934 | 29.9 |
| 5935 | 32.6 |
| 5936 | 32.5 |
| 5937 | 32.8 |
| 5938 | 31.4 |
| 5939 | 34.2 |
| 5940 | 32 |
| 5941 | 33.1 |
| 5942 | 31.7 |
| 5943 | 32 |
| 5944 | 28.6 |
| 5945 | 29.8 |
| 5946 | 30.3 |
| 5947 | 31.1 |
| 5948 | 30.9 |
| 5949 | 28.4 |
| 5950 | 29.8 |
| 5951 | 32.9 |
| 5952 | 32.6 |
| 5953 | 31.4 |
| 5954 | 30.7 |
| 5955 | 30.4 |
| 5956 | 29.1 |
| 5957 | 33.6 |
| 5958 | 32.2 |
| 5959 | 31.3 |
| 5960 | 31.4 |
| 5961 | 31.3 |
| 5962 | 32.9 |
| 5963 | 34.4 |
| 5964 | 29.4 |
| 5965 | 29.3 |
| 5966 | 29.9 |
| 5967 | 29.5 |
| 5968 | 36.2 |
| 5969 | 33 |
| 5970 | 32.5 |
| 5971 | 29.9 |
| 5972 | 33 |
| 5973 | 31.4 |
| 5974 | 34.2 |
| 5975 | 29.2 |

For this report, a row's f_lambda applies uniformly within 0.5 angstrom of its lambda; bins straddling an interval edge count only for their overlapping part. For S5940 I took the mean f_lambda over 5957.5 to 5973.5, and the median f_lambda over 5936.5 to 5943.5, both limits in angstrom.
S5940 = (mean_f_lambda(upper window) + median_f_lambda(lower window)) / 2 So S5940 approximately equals 31.9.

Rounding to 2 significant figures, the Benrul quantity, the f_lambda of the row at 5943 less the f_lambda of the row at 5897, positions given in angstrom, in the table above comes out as 4.1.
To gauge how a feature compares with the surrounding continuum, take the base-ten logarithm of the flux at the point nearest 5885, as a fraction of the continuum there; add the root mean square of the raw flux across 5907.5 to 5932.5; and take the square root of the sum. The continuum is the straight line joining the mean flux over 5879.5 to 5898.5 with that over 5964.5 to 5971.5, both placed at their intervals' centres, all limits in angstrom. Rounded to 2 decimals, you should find 5.59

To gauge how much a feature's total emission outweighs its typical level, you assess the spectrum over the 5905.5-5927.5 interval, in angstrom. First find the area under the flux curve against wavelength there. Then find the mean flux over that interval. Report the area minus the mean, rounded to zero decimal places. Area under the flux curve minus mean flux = 655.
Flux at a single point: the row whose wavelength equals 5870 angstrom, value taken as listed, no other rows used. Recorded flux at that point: 29.9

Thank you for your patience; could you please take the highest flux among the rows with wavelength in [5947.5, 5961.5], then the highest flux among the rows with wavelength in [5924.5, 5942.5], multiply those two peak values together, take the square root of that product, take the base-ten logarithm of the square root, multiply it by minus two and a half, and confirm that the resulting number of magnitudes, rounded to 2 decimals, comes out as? -3.84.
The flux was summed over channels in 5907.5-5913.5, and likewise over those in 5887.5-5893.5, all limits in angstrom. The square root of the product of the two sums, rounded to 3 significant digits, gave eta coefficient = 178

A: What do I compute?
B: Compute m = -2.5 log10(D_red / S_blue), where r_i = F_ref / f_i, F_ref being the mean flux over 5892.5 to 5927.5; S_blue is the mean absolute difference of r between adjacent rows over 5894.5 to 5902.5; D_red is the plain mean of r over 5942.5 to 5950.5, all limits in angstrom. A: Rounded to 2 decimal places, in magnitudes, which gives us -3.03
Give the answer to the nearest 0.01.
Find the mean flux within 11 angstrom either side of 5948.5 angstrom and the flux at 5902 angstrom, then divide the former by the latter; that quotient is 0.96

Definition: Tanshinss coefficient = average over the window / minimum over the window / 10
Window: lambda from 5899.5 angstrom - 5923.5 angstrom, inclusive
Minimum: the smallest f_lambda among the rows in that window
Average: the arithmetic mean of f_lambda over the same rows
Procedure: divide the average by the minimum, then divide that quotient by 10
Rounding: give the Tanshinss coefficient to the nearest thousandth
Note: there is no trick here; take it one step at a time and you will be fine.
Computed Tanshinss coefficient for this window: 0.114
